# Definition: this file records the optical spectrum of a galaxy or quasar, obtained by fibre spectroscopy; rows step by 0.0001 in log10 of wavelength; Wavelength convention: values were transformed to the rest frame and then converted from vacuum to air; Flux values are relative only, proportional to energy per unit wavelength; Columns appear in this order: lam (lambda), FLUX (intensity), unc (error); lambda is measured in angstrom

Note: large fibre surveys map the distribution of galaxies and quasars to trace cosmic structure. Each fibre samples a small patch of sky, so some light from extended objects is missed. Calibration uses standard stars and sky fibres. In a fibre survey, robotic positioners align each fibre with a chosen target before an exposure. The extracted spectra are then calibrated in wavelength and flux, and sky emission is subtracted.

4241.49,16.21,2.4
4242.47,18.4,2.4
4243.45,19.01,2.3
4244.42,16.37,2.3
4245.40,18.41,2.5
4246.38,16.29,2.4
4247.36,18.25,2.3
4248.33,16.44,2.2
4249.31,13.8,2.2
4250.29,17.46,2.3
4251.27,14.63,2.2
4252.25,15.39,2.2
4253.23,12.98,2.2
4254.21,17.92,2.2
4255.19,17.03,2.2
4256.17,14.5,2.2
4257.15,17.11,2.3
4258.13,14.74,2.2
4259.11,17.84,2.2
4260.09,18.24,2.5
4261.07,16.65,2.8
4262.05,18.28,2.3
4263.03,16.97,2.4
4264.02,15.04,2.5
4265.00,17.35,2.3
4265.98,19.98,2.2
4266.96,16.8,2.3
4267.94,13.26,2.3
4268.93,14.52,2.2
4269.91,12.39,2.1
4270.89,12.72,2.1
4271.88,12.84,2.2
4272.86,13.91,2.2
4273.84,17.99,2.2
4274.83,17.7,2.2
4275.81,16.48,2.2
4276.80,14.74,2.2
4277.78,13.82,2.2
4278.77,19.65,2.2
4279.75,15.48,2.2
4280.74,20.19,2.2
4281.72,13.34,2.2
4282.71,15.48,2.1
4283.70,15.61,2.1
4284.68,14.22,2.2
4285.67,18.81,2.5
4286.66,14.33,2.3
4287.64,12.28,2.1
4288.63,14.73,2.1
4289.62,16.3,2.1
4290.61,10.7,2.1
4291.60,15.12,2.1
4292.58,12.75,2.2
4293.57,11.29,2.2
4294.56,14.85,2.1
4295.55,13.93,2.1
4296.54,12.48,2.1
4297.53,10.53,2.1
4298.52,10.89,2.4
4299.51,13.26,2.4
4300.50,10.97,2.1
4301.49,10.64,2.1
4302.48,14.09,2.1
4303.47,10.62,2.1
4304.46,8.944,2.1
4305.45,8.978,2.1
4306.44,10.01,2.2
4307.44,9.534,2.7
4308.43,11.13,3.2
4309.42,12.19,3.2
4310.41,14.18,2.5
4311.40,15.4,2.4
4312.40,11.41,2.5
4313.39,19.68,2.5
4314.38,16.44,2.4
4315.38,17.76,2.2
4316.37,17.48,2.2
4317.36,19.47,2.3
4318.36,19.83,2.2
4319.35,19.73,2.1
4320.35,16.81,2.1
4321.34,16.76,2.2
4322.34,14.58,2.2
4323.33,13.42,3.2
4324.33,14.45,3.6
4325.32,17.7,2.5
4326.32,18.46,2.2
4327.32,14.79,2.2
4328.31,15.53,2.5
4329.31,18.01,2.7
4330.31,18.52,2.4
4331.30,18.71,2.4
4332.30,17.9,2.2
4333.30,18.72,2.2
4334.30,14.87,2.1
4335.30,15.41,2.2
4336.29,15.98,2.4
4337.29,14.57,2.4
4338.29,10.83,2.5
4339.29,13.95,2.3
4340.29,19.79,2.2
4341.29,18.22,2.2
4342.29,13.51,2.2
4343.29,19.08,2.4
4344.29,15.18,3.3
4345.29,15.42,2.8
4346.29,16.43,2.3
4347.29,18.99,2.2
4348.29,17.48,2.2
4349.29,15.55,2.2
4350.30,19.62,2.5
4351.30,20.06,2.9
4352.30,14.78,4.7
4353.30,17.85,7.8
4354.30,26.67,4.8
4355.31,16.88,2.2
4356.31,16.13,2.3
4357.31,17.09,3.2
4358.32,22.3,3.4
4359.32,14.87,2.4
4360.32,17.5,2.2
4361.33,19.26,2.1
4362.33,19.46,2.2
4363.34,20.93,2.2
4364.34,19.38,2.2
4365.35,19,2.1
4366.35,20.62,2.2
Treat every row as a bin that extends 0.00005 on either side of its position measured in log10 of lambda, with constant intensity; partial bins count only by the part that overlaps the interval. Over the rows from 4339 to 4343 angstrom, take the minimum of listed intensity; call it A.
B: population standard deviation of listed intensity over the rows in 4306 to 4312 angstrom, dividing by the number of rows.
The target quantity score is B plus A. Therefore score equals 15.6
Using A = 13.51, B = 2.1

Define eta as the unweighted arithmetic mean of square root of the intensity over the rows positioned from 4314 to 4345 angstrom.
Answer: 4.1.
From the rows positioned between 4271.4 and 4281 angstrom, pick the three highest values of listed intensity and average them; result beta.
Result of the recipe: 19.3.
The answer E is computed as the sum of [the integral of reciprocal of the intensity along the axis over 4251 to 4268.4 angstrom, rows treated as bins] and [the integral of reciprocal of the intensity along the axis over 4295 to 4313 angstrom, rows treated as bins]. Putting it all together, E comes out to 2.66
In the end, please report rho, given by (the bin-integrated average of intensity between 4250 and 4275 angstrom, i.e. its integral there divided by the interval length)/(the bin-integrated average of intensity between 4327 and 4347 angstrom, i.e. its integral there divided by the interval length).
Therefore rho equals 0.97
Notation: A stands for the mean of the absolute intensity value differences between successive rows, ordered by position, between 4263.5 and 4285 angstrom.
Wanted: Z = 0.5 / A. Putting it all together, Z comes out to 0.21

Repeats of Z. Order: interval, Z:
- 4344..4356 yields 0.14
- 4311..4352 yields 0.23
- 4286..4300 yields 0.21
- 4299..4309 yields 0.31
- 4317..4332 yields 0.36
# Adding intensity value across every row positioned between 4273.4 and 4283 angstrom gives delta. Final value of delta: 165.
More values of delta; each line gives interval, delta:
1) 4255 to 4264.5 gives 166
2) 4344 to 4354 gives 171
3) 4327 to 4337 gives 168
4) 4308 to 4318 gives 155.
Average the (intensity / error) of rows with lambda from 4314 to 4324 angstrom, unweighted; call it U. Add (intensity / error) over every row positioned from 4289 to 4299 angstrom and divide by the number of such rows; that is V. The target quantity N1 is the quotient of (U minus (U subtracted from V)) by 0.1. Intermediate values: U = 7.62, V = 6.0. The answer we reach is 92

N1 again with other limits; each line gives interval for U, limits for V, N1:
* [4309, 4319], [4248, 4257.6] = 67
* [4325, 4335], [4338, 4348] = 81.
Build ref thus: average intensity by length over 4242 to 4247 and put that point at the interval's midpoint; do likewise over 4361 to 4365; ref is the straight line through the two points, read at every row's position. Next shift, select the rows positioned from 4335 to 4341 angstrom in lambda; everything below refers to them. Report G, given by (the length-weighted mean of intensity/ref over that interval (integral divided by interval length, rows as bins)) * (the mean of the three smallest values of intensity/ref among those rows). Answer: 0.534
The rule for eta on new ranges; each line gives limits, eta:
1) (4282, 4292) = 3.8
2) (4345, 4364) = 4.3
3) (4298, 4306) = 3.3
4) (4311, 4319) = 4.1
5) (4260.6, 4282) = 4.0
